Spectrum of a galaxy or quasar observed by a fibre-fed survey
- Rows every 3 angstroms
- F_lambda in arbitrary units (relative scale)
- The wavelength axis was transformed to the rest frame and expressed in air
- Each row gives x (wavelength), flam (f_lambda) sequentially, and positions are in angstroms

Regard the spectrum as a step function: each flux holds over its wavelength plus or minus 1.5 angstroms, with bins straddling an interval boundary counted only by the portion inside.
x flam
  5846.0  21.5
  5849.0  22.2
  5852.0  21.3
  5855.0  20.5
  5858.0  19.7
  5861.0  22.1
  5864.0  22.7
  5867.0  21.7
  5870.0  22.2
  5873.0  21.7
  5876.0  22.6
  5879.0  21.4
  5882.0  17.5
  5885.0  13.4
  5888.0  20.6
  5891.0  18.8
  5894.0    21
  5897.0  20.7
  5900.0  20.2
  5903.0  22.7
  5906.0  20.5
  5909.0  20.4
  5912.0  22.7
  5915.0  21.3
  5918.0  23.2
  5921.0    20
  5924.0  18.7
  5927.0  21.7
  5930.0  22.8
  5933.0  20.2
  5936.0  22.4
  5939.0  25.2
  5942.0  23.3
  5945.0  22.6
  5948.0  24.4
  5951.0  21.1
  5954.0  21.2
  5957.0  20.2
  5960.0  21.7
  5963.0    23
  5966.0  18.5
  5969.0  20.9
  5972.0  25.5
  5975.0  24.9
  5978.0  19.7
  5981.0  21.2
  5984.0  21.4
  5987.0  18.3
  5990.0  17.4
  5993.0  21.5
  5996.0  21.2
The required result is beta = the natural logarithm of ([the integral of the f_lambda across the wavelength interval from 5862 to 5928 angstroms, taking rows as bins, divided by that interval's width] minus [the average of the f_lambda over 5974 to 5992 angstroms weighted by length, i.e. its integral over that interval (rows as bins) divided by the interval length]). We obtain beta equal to -1.1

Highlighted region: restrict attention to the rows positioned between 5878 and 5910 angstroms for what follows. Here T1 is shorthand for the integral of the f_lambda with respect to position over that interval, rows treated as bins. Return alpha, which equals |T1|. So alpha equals 631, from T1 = 631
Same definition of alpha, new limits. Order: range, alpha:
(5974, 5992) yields 367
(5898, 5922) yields 513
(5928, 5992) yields 1389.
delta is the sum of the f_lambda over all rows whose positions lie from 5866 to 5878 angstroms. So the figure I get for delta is 88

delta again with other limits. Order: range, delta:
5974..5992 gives 123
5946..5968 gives 150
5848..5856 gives 64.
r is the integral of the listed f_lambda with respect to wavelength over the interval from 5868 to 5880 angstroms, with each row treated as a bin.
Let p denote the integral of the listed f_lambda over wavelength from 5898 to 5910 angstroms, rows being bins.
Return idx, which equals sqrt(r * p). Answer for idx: 258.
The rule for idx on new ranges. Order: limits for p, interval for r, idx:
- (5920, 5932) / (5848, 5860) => 250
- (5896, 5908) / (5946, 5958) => 257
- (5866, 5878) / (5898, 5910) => 258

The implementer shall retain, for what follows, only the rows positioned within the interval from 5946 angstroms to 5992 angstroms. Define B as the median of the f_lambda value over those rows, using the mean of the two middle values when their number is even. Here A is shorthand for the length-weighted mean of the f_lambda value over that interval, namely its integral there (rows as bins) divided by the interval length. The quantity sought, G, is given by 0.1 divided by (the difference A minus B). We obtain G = 0.91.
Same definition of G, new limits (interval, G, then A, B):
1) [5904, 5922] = 0.19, 21.4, 20.9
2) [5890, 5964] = 0.32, 21.6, 21.3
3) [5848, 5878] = -0.41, 21.7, 21.9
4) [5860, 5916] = -0.18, 20.7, 21.3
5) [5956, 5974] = 0.22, 21.8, 21.3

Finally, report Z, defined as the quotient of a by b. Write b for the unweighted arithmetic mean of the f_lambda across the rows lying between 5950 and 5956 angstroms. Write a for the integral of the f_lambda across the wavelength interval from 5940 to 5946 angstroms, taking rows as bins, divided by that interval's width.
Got 1.10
